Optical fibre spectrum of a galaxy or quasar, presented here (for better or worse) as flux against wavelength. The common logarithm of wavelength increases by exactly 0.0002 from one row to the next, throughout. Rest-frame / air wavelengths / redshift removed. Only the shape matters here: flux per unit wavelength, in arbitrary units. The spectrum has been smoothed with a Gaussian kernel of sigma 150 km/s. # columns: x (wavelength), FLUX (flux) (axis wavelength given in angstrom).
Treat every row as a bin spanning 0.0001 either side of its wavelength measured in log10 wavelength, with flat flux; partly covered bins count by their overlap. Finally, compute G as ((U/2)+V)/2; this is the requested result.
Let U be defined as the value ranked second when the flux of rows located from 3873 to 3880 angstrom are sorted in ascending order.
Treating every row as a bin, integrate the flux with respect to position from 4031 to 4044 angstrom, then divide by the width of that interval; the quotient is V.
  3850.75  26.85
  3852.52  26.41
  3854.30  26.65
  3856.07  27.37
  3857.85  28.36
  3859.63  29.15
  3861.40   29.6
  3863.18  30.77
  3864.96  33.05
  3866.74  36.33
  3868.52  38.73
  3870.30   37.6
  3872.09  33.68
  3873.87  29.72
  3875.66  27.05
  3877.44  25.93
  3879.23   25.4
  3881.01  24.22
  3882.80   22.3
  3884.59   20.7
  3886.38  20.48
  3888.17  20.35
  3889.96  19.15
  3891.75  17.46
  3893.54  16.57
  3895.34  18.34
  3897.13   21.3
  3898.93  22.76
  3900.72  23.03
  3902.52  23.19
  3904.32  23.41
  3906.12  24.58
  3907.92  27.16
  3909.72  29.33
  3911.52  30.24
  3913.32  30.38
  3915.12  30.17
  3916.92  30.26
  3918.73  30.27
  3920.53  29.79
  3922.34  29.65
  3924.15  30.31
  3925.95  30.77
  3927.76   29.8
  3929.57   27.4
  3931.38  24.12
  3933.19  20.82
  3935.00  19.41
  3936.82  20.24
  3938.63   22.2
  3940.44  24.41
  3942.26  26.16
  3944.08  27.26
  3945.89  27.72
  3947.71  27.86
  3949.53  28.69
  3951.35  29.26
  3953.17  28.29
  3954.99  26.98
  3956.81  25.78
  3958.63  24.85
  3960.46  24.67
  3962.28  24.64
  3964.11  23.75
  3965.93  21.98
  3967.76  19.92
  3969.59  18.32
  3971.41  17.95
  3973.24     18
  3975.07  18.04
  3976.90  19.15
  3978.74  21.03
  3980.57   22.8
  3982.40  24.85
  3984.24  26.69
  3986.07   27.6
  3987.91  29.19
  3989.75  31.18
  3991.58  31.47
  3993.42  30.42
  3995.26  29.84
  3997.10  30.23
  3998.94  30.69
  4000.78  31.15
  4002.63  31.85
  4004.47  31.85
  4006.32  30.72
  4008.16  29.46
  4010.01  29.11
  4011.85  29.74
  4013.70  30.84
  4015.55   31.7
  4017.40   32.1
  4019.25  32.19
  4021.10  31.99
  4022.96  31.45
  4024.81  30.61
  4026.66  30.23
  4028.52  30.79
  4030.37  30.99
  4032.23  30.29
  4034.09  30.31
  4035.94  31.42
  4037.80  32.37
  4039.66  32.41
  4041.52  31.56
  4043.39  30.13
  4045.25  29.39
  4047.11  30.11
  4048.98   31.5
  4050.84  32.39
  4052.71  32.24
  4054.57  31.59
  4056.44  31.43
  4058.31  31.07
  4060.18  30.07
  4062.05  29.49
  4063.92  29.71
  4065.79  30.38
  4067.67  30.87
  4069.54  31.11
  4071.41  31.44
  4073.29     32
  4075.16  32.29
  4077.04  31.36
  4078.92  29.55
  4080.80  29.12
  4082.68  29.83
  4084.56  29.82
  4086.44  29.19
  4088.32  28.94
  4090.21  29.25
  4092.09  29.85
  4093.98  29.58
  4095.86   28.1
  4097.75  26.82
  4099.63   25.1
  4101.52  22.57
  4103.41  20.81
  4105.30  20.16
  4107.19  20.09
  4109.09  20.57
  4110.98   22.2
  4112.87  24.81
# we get 22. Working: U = 25.93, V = 31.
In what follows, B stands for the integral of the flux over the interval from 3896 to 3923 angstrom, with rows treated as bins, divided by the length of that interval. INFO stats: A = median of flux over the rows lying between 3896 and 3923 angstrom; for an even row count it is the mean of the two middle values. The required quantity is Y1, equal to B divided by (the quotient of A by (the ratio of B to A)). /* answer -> 0.84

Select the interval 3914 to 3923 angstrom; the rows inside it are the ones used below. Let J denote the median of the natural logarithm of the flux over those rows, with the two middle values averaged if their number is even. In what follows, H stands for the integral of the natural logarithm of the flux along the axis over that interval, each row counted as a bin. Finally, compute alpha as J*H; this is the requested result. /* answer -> 104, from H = 30.6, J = 3.41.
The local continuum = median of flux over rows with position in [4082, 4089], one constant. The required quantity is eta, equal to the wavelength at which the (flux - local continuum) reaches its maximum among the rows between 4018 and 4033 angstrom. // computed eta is 4019.25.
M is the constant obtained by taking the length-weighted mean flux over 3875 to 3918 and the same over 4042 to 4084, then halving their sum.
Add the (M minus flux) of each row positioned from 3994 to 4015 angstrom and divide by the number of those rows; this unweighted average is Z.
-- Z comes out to -3.2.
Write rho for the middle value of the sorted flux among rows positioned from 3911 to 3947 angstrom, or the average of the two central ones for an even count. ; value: 28.7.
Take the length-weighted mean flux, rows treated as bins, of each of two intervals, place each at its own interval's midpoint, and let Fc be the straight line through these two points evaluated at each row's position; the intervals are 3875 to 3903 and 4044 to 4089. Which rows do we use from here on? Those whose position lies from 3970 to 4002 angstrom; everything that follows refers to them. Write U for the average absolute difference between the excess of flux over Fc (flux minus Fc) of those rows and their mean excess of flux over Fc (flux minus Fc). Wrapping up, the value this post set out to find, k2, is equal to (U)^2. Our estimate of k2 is 18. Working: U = 4.3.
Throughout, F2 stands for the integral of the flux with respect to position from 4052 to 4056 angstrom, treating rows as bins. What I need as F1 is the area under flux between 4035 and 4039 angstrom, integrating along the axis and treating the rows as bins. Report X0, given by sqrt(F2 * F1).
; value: 128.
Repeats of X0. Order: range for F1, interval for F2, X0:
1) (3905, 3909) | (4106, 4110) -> 92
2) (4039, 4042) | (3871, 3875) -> 110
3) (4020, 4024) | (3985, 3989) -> 120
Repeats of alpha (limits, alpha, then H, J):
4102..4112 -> 92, 30.4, 3.02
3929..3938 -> 84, 27.8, 3.04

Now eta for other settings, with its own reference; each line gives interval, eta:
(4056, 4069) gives 4056.44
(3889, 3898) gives 3897.13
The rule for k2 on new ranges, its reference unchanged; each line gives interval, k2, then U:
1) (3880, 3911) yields 6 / 2.4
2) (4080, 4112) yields 16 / 4.0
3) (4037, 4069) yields 1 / 1.1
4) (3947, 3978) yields 16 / 4.0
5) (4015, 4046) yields 1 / 0.9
